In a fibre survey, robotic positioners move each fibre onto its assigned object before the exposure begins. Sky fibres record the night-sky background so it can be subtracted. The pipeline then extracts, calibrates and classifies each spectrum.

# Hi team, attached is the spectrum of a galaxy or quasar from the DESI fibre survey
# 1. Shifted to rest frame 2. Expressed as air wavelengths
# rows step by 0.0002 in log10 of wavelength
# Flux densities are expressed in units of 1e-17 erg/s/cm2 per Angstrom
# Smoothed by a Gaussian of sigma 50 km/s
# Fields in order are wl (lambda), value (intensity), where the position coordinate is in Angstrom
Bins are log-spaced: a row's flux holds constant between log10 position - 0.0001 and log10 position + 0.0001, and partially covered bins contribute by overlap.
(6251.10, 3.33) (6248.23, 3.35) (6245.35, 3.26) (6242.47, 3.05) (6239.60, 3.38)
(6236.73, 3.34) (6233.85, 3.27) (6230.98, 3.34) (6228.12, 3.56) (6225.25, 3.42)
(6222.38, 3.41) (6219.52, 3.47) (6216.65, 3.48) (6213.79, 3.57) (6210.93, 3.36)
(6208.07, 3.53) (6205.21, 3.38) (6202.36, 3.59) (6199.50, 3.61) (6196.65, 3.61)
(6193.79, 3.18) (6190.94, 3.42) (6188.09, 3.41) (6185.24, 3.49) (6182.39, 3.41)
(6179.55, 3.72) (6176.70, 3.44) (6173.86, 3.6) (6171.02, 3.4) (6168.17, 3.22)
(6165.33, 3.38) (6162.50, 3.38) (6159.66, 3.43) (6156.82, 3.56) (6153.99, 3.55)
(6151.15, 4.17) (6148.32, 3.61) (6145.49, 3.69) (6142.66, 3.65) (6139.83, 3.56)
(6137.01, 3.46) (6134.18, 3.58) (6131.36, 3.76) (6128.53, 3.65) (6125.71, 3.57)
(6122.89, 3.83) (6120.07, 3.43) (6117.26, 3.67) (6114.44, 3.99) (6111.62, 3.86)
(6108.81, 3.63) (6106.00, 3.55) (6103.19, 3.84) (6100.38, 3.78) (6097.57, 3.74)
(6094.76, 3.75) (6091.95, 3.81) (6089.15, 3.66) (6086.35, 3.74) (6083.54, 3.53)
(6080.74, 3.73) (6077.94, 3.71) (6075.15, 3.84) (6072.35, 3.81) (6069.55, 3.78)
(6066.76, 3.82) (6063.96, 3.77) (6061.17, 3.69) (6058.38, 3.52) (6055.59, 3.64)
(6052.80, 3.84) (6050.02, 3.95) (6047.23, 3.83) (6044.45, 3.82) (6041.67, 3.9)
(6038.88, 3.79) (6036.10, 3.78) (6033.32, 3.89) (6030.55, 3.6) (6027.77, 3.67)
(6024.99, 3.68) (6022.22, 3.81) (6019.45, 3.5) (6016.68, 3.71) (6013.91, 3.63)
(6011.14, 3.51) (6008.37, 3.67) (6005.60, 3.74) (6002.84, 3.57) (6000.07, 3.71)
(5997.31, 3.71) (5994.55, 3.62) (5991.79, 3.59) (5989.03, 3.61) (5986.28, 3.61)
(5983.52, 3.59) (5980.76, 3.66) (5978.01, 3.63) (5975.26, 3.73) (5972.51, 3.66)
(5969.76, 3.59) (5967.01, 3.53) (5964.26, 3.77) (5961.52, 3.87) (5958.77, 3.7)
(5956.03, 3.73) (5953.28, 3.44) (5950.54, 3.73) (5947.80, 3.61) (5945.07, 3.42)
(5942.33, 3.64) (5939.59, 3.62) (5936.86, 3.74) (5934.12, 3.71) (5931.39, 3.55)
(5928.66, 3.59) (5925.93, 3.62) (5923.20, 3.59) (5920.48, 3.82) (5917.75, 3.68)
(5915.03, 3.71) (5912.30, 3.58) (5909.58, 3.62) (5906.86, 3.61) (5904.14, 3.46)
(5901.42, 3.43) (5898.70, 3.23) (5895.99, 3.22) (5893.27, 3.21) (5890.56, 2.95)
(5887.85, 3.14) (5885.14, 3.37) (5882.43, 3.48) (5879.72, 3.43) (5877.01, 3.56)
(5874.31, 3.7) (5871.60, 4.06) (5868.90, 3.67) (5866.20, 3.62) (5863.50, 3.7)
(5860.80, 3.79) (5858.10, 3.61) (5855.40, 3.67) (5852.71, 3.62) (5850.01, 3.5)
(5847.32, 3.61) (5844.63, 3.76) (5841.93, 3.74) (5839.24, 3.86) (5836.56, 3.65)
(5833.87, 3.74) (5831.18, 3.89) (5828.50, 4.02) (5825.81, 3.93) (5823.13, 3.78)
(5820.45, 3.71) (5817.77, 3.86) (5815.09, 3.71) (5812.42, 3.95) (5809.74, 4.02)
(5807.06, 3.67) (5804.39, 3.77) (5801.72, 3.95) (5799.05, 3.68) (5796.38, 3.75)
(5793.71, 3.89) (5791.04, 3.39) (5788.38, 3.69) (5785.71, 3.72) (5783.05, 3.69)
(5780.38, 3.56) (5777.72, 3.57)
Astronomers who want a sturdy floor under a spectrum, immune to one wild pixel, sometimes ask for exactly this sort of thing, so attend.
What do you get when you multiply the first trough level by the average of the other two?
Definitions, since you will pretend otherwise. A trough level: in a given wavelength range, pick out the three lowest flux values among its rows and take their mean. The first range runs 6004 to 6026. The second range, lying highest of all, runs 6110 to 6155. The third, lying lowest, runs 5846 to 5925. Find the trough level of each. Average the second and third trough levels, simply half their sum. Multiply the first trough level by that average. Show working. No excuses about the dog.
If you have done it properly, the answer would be 11.7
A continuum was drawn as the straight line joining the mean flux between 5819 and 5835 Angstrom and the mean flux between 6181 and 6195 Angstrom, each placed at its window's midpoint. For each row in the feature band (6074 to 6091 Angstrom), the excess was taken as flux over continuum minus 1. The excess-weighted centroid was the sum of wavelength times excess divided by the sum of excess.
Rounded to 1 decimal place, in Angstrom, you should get 6081.0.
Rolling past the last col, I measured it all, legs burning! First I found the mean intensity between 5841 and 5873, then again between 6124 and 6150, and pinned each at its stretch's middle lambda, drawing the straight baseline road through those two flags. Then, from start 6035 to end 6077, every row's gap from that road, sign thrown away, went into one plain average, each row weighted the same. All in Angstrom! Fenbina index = 0.16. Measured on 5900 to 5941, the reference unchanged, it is 0.09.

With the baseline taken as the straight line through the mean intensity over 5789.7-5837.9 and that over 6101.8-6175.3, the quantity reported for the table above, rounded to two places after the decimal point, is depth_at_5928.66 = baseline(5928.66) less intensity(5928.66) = 0.14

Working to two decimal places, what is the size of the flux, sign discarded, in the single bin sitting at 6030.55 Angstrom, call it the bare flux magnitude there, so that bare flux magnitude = 3.60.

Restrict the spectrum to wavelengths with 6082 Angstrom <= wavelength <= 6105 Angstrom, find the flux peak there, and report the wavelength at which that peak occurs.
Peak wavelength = 6103.19 Angstrom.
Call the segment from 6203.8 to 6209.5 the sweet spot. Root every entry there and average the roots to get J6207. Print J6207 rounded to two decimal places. 1.86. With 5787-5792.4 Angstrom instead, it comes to 1.88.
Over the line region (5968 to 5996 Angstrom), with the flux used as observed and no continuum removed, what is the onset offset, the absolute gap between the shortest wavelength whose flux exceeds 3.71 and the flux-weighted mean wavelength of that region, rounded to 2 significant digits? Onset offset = 6.9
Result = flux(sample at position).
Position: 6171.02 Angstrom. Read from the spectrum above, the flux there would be 3.4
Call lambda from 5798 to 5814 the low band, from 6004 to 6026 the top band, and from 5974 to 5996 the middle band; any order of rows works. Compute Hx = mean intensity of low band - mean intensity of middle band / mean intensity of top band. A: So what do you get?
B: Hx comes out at 2.85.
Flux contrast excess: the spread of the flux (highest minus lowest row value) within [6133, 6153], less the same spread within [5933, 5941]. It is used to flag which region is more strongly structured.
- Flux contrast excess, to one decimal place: 0.6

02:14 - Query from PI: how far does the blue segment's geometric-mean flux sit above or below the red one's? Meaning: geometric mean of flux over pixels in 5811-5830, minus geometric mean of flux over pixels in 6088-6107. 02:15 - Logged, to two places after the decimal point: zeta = 0.12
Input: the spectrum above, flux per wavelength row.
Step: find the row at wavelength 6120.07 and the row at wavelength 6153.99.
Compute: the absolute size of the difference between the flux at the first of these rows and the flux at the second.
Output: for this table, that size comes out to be 0.12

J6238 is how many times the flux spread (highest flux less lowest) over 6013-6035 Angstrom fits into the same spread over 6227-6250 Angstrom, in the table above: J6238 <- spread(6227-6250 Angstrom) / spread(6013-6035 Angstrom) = 1.3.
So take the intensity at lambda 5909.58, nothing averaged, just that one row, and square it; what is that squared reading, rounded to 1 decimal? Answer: 13.1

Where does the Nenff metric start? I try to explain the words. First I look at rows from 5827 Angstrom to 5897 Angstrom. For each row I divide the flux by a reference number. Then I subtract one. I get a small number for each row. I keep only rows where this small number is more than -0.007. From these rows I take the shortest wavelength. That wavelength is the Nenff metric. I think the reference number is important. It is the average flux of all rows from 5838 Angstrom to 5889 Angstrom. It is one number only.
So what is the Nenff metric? 5828.50 Angstrom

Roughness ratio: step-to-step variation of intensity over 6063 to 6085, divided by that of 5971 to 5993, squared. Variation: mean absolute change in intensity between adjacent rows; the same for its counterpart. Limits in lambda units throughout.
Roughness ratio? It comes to 2.6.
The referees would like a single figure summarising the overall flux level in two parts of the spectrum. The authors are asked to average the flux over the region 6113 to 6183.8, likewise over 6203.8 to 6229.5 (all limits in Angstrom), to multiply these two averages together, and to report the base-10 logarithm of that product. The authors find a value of 1.09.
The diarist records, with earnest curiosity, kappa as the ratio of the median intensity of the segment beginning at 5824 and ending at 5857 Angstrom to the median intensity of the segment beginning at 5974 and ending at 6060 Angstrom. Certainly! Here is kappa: 1.02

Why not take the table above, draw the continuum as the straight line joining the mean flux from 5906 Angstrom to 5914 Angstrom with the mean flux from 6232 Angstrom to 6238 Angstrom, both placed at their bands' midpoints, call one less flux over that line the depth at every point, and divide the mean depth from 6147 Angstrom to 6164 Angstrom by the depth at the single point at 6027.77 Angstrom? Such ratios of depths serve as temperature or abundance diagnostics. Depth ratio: 1.4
